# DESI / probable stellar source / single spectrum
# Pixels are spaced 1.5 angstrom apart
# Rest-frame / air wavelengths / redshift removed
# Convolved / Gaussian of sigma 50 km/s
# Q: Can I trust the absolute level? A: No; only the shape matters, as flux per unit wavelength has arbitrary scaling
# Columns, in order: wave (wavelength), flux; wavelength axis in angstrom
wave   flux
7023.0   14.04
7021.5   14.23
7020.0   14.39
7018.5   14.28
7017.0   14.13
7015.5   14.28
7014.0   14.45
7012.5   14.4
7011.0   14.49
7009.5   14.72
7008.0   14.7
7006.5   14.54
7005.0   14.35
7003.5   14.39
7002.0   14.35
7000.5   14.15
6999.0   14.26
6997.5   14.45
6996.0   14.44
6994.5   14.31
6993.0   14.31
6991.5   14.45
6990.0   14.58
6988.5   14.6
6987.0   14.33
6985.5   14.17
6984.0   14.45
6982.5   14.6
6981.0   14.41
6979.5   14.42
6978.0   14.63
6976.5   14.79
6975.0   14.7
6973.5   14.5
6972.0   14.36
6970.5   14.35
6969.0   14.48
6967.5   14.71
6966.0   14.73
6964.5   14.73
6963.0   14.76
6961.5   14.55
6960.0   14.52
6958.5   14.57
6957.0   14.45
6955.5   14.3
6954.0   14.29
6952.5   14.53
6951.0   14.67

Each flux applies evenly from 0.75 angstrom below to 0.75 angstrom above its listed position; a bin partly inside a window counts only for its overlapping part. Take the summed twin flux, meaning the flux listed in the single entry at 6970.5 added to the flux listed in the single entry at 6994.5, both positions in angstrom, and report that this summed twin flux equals 28.7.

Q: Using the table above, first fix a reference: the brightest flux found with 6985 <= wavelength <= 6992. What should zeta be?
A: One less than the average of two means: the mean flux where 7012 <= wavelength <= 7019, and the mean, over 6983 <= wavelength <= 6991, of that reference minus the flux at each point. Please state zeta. 6.24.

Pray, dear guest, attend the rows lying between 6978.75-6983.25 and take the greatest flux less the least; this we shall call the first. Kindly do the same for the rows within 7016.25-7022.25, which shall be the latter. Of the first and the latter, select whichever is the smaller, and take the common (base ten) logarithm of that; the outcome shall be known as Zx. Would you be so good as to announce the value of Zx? -0.72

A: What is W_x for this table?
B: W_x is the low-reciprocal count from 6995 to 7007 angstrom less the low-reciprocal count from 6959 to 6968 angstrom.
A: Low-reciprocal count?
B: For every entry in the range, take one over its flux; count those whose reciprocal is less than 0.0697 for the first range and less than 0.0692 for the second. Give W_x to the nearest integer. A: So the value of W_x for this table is 0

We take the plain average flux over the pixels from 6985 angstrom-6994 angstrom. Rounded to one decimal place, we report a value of 14.4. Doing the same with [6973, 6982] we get 14.6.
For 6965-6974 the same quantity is 14.5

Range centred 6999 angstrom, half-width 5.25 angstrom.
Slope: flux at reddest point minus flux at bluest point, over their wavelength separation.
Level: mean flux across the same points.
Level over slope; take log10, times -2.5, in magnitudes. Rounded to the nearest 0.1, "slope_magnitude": -8.0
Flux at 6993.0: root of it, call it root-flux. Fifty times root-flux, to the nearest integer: 189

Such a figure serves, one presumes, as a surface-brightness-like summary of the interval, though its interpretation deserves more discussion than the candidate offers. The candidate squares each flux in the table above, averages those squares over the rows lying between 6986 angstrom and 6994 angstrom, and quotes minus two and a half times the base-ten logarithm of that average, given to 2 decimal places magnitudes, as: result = -5.80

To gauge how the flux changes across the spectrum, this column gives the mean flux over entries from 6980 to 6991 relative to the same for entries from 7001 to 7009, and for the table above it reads 1.00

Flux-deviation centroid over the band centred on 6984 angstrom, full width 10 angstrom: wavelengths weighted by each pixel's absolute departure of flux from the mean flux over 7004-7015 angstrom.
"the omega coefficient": 6984.6 angstrom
